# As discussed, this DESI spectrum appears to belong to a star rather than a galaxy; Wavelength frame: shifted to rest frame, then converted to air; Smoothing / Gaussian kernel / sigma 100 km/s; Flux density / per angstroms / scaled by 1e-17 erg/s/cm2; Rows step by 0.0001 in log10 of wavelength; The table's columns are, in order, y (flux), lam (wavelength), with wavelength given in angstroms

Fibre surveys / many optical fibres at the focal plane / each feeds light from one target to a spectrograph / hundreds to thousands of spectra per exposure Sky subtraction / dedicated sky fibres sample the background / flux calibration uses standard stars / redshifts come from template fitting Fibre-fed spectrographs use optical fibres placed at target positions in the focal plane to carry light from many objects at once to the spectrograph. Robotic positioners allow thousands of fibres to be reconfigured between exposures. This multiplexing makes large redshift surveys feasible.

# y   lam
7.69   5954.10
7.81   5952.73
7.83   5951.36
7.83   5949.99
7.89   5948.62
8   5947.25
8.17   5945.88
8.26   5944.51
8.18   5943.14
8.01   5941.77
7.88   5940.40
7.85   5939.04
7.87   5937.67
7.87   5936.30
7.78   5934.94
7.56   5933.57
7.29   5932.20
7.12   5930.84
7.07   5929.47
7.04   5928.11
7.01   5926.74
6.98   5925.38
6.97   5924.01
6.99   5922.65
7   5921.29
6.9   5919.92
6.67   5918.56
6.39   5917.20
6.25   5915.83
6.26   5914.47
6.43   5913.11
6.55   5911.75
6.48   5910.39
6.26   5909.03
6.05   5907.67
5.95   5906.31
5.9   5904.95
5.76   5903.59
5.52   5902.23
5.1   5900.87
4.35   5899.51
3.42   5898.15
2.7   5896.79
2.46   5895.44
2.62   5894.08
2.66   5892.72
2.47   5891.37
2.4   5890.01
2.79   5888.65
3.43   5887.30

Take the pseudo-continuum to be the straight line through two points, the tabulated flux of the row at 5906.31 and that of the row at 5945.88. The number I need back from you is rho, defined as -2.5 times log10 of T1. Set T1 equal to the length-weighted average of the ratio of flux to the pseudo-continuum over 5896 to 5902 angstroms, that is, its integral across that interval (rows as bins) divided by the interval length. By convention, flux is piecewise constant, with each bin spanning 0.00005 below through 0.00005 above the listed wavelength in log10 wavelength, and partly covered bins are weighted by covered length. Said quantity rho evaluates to 0.362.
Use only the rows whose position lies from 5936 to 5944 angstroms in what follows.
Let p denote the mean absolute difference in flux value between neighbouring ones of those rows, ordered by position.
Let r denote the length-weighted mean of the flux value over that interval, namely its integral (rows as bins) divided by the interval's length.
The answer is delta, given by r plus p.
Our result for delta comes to 8.0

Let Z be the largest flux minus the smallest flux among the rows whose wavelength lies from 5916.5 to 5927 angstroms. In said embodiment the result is 0.6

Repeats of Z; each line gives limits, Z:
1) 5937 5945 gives 0.4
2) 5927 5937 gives 0.8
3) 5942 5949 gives 0.4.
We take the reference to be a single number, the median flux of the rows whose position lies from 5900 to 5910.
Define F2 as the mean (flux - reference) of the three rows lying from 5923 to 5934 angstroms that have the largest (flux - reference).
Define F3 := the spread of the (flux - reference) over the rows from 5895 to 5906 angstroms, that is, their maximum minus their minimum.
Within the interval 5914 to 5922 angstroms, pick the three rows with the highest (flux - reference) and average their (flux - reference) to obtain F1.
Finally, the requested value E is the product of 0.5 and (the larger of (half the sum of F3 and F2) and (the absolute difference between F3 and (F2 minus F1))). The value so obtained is 1.5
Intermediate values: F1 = 0.96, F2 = 1.4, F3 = 3.4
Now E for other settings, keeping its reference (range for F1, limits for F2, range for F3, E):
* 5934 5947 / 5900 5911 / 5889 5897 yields 1.1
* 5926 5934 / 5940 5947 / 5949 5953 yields 0.6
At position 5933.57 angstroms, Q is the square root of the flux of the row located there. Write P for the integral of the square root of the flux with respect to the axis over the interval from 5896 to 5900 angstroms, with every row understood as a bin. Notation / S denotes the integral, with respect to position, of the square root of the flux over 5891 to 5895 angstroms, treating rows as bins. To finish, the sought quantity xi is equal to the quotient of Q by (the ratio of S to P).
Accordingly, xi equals 3.15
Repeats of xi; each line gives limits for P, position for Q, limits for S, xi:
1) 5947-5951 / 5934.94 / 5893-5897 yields 4.87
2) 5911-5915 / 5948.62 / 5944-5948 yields 2.50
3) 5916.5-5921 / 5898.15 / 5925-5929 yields 2.02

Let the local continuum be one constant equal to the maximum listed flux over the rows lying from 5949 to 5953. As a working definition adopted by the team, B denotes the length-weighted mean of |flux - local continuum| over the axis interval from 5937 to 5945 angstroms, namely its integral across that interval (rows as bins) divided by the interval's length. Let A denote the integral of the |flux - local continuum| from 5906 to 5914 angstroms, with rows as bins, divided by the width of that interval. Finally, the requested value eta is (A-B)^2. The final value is 1.8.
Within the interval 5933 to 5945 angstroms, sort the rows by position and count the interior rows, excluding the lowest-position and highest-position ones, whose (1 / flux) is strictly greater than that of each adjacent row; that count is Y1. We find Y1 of 1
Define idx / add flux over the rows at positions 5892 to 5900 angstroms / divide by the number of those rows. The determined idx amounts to 3.0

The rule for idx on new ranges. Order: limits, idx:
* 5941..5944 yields 8.1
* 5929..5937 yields 7.4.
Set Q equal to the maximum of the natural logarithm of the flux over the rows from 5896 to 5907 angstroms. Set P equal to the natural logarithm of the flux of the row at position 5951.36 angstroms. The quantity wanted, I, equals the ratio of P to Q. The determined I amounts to 1.15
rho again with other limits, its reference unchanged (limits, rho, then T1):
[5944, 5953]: 0.046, 0.96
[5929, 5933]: 0.024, 0.98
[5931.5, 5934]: 0.003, 1.00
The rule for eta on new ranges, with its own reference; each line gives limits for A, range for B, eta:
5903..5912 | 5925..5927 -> 0.8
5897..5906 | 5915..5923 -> 3.1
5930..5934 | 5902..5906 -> 2.3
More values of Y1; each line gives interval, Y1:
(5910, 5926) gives 2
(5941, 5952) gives 0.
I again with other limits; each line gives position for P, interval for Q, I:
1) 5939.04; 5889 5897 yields 2.07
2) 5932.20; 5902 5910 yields 1.08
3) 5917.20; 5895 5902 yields 1.14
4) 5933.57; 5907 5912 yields 1.08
